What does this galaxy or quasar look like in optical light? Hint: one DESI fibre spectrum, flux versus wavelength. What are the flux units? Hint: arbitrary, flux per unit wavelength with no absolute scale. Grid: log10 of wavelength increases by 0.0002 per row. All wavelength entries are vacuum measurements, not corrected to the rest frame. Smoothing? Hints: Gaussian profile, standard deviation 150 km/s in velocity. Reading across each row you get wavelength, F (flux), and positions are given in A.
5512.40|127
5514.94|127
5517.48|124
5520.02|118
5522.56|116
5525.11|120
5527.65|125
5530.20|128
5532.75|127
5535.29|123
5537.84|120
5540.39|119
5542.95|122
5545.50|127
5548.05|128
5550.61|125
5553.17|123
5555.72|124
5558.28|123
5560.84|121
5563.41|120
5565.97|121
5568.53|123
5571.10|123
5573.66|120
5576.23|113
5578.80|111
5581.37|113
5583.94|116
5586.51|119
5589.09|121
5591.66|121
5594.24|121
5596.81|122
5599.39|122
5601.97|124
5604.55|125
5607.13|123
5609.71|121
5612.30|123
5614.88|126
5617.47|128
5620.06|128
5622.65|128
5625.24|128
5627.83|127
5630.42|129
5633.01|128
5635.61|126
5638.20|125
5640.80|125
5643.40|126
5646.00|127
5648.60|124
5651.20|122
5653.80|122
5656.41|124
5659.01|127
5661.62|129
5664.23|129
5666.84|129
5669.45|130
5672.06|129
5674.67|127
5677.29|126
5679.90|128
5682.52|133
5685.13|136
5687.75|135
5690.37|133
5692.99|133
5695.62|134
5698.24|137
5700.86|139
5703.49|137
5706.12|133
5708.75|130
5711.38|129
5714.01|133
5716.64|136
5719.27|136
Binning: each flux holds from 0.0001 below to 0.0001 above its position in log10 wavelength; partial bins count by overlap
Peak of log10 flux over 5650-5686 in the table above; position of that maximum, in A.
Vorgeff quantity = 5685.13 A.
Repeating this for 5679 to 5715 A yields 5700.86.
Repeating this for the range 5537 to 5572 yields 5548.05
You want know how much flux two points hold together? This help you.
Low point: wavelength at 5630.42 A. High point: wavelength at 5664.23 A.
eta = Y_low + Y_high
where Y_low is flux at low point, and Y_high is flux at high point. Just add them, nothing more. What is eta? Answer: 258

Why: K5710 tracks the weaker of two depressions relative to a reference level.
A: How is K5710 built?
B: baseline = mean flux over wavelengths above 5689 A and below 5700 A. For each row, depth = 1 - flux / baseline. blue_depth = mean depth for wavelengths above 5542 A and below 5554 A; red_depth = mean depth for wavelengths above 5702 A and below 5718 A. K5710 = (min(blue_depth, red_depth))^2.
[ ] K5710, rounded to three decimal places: 0.000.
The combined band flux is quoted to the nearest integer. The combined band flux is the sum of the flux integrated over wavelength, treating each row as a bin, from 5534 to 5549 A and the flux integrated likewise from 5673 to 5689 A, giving 3940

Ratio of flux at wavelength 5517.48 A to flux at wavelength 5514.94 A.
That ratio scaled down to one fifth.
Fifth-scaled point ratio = 0.195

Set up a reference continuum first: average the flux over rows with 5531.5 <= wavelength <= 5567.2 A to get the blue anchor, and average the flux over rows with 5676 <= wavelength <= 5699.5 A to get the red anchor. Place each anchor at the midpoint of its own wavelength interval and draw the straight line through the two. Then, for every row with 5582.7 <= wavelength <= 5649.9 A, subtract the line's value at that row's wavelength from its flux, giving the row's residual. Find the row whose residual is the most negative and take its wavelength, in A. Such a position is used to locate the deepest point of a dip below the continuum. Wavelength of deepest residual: 5583.94 A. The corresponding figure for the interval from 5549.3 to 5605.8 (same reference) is 5578.80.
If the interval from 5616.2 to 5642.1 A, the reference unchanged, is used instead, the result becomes 5640.80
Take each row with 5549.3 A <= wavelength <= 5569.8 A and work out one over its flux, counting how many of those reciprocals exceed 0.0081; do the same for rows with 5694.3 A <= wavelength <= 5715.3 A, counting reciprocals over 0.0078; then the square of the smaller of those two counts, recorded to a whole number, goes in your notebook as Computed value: 0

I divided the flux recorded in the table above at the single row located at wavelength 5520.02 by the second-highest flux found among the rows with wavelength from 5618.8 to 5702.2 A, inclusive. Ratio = 0.861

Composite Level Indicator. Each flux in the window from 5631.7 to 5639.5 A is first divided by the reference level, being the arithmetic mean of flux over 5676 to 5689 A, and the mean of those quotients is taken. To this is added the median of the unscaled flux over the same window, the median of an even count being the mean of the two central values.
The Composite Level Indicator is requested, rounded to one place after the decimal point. 127.0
